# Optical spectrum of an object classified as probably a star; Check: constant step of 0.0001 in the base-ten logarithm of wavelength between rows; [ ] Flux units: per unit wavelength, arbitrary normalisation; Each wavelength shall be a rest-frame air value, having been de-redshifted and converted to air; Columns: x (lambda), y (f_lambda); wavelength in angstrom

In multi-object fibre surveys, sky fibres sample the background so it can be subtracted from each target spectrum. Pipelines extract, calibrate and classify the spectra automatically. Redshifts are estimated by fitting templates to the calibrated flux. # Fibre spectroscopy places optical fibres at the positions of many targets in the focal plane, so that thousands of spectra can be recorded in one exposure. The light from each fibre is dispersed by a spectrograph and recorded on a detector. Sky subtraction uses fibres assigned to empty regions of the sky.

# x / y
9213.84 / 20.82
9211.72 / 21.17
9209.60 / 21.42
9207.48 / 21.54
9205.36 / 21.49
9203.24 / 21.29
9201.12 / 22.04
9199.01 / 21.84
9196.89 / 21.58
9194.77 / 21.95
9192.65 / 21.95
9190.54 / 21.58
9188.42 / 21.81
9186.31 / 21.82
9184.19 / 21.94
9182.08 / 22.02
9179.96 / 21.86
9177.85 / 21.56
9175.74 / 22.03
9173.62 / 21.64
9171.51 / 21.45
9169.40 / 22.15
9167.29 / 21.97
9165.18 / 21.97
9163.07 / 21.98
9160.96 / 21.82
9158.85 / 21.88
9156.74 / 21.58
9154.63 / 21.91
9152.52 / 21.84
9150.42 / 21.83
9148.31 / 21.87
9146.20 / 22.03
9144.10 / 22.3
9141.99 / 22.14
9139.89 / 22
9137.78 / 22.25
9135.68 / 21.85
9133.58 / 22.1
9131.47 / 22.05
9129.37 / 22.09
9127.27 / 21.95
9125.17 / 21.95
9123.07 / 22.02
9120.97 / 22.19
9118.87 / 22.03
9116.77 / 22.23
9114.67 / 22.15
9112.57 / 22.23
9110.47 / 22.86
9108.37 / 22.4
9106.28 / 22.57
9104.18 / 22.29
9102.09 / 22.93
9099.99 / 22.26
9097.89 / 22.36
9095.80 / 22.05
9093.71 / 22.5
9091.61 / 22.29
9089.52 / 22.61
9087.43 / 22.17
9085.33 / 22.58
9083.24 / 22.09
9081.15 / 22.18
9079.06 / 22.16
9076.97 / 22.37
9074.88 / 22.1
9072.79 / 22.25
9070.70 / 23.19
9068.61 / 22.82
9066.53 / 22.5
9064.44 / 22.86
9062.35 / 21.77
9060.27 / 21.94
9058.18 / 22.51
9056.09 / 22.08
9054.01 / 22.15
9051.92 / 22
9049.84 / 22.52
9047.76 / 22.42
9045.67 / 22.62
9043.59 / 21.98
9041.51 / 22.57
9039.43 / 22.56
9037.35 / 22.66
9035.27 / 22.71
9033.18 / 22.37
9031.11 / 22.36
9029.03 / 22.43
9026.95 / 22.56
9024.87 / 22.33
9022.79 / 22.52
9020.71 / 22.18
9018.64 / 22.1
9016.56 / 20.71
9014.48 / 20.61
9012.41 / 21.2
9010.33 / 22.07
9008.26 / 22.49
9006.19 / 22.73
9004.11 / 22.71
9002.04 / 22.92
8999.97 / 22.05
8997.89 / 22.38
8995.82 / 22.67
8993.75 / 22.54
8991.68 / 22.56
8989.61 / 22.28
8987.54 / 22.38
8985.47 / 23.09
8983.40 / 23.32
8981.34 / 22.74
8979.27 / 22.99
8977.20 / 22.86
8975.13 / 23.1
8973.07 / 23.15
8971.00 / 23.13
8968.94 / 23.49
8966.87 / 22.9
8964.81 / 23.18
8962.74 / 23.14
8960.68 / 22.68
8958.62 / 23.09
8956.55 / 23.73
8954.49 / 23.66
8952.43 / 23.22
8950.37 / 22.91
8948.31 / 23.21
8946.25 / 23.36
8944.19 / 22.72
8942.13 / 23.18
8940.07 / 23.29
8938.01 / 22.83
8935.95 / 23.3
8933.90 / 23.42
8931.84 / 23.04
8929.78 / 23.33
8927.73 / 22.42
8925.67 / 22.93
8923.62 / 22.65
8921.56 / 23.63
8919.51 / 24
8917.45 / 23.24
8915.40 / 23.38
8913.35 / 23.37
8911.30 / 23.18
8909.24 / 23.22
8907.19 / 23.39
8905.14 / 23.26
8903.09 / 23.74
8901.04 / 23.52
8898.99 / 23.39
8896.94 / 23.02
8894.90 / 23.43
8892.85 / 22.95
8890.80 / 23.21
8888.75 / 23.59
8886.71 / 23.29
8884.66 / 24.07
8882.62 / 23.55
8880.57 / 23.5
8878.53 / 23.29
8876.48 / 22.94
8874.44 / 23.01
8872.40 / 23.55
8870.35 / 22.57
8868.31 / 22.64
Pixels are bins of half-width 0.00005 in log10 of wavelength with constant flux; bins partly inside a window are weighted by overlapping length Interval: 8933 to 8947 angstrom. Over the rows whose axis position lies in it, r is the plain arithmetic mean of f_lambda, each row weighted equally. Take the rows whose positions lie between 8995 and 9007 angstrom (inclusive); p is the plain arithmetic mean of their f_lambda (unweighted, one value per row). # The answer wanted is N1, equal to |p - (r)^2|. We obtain 514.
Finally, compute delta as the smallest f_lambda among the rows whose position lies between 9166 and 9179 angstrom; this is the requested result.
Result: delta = 21.45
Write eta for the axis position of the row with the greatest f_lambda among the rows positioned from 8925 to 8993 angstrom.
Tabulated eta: 8956.55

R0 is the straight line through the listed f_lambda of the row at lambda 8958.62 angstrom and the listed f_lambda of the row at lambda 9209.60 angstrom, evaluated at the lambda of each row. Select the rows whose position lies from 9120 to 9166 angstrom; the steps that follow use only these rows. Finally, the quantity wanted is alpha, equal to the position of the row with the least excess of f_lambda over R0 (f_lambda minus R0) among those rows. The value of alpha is 9156.74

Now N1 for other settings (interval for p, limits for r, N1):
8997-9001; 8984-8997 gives 488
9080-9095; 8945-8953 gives 515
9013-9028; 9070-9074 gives 494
